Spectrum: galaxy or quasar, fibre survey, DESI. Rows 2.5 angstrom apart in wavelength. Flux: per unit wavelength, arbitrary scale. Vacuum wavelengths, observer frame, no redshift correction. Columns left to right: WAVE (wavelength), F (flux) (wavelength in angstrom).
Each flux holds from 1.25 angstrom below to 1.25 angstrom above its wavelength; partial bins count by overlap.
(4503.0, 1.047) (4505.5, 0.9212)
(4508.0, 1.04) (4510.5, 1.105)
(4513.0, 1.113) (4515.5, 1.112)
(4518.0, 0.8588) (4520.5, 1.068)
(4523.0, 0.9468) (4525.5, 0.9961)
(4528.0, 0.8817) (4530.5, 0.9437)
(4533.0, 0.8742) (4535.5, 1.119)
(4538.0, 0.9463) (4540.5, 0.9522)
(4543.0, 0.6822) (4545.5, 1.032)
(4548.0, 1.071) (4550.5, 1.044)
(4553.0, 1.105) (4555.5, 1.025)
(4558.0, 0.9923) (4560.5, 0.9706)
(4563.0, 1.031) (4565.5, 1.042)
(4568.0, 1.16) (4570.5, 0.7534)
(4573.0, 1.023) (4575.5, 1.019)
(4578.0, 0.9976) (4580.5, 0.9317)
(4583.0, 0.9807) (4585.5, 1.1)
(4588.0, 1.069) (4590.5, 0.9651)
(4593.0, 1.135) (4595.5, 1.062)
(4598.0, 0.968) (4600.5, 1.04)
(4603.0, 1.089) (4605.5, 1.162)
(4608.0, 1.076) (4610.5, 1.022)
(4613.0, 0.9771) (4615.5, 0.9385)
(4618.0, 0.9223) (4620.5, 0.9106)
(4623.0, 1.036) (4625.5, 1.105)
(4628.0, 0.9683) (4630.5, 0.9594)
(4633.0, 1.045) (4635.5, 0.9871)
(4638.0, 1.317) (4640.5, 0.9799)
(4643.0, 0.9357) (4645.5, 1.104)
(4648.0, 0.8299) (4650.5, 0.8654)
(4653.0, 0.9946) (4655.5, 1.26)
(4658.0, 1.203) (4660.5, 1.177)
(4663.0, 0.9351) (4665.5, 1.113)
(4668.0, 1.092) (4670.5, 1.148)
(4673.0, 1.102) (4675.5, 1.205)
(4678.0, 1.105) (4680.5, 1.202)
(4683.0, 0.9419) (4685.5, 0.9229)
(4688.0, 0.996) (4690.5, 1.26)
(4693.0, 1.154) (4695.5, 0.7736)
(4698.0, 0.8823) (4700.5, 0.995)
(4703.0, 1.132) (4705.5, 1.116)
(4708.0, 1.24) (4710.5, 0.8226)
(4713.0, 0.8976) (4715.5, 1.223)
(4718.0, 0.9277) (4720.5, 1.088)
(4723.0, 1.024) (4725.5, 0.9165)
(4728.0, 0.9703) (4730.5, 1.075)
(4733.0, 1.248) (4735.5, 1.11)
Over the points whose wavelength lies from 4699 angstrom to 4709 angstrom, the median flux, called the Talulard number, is 1.12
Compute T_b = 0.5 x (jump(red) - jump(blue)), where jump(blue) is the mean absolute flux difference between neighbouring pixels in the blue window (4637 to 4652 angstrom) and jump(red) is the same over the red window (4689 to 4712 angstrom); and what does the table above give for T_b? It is 0.002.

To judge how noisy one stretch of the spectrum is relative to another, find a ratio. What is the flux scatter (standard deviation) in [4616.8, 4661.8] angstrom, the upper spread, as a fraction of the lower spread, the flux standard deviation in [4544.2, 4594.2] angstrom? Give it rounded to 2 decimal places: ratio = 1.58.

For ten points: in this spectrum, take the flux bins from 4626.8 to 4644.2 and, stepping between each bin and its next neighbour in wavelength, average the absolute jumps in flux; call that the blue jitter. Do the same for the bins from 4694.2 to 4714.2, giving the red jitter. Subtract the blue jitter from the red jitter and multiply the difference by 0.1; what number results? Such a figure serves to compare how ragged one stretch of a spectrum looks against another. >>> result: -0.0002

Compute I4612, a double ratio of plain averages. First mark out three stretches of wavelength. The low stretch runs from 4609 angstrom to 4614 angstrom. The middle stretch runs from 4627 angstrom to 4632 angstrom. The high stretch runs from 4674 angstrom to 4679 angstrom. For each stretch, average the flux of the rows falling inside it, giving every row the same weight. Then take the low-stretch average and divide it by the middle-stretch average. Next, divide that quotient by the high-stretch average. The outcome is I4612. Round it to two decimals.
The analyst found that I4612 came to 0.90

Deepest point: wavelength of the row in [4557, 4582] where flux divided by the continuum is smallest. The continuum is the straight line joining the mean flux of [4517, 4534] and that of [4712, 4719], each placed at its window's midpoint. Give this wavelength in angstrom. 4570.5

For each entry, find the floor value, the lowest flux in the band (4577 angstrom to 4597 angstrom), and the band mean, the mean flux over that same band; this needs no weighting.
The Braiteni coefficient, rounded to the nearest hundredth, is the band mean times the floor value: 0.96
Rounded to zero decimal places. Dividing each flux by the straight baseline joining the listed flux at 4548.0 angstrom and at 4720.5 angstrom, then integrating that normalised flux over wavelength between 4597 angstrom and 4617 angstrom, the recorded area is 19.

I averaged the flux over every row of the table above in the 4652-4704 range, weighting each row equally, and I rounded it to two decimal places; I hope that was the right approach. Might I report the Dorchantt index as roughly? 1.08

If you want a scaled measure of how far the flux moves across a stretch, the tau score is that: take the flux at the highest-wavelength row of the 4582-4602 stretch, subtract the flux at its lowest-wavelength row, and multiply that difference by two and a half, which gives 0.1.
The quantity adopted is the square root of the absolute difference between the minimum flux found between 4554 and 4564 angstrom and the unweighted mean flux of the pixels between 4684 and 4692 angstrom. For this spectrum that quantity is 0.30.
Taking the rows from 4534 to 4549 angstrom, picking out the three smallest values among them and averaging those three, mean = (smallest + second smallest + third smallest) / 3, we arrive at 0.860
